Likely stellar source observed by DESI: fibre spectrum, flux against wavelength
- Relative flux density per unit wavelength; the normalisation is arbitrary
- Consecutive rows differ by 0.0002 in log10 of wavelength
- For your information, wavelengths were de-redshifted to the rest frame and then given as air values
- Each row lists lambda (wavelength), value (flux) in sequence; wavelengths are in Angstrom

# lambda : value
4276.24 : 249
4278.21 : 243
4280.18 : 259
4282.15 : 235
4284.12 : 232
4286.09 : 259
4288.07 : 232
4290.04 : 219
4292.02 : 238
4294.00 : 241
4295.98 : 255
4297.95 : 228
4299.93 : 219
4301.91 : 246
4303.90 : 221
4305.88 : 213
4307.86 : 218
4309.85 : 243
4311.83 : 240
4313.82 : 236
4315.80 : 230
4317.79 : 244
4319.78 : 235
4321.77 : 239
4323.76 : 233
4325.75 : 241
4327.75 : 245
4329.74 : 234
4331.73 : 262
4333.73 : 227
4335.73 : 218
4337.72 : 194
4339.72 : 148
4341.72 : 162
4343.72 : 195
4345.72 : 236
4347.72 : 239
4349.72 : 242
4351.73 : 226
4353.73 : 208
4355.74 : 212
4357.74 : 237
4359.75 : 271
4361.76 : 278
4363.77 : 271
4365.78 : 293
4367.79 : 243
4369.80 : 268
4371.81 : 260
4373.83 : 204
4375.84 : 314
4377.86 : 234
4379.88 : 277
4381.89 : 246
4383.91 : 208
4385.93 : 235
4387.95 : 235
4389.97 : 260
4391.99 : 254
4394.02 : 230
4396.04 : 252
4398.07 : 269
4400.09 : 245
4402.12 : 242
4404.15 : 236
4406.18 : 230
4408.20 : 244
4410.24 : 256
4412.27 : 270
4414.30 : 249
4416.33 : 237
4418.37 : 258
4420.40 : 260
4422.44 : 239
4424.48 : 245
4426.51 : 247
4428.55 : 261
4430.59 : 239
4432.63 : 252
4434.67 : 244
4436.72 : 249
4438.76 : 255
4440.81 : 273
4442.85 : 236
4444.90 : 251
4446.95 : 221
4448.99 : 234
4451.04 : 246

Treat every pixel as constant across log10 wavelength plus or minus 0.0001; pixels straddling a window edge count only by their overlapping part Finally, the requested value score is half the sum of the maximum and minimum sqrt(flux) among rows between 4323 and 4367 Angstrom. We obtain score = 14.6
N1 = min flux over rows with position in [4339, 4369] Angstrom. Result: 148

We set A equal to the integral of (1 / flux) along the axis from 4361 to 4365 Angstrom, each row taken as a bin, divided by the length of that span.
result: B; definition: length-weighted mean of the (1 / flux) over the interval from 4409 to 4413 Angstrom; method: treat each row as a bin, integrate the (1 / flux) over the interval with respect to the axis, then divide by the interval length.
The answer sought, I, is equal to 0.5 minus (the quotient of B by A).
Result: -0.552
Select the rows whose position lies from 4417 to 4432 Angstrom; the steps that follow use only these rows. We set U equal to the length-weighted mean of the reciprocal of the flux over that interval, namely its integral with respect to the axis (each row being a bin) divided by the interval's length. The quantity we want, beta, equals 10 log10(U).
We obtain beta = -24.0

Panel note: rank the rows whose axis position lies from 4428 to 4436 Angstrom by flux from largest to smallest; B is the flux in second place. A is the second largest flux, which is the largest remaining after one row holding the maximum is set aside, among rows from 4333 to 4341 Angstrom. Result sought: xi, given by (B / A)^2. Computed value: 1.3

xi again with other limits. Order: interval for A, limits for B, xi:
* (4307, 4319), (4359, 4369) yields 1.3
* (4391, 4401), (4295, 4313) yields 0.9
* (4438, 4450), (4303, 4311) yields 0.8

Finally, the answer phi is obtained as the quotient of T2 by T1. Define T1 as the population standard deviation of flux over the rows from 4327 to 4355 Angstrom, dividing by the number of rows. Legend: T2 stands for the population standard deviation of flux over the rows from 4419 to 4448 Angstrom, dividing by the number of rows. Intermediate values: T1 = 31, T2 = 12.2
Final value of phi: 0.4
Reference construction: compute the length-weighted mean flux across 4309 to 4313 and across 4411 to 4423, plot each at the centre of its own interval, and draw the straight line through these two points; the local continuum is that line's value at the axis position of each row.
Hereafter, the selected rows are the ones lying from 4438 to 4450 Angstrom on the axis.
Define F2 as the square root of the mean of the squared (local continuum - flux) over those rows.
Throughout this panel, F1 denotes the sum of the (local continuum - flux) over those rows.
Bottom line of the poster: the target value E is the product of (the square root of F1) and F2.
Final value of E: 162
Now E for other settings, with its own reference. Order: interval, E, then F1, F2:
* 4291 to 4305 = 74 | 31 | 13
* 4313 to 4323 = 35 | 26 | 7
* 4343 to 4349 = 238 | 65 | 29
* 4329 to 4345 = 938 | 313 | 53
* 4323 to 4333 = 8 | 1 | 10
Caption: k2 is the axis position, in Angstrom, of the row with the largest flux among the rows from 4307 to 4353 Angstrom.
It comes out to 4331.73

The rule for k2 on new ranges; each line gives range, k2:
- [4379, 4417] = 4379.88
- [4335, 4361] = 4359.75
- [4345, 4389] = 4375.84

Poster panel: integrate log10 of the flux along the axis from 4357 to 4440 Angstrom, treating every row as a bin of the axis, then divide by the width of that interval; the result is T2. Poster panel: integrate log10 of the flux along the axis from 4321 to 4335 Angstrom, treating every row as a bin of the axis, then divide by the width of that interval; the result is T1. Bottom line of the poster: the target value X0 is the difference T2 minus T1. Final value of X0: 0.020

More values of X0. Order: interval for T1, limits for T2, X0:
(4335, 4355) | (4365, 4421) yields 0.086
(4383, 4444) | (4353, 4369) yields 0.007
